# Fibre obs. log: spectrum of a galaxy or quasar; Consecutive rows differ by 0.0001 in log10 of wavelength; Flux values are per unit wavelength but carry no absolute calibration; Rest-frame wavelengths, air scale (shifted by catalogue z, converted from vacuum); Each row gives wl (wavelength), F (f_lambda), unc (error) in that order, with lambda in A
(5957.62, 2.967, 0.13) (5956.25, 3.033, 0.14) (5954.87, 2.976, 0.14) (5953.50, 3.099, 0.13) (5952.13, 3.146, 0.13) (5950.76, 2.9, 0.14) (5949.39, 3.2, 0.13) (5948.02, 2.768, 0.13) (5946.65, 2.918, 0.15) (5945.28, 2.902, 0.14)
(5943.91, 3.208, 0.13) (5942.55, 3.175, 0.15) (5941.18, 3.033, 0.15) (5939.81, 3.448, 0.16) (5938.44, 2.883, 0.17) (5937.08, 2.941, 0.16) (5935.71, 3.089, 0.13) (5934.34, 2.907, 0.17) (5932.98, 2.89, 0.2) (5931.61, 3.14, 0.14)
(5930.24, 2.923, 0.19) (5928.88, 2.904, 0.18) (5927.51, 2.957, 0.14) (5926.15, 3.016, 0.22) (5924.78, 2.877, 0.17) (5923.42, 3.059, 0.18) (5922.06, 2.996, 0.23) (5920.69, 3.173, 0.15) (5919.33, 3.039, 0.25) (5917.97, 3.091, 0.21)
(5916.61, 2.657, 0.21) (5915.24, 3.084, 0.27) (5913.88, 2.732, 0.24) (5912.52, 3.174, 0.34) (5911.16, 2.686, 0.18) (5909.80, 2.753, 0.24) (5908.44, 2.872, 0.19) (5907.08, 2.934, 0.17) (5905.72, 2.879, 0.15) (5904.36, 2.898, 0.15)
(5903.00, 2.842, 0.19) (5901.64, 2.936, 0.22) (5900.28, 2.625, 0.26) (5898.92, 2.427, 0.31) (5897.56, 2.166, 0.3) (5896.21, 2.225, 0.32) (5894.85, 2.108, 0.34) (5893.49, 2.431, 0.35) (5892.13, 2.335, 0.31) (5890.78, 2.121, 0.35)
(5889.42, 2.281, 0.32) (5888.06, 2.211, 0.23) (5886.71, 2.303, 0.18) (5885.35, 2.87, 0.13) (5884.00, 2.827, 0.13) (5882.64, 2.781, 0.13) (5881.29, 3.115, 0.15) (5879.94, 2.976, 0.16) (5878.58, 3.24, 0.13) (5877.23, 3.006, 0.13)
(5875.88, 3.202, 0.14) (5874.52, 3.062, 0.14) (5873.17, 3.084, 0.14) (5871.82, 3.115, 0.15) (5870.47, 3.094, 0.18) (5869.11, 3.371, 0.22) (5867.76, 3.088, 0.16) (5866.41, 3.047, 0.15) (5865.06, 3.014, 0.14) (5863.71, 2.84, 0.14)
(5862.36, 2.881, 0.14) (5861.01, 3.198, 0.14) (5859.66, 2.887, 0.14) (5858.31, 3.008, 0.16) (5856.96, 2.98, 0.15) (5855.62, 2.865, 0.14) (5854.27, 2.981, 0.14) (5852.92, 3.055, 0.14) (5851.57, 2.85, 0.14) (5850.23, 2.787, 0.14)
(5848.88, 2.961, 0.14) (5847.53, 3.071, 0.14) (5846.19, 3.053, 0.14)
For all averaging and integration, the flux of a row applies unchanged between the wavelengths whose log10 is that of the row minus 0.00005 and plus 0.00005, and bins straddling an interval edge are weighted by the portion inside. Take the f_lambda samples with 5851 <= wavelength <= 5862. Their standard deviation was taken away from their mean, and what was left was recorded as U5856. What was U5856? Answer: 2.9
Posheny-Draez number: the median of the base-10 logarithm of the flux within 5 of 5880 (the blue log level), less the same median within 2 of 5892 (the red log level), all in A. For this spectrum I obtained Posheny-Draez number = 0.11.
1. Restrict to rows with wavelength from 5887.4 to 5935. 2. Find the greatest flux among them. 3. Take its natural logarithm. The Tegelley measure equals 1.15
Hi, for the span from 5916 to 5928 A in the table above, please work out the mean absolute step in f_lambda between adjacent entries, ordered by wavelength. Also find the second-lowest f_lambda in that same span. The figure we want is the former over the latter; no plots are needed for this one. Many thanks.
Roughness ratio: 0.054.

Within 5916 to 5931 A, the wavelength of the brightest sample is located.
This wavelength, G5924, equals 5920.69 A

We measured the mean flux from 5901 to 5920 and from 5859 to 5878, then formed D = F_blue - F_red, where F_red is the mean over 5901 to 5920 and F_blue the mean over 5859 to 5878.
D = 0.17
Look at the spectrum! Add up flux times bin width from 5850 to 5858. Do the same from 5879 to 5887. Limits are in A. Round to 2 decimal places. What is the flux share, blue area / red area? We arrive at 1.03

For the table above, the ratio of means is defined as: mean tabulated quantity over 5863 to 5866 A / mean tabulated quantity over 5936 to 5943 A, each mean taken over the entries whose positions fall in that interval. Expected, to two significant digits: 0.95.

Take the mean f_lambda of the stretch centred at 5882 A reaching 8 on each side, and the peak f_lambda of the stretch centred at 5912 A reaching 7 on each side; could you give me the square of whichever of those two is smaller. 8.0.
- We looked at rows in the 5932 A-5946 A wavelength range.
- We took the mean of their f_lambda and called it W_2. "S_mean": 3.05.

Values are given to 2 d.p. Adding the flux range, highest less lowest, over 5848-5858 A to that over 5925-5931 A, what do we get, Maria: 0.38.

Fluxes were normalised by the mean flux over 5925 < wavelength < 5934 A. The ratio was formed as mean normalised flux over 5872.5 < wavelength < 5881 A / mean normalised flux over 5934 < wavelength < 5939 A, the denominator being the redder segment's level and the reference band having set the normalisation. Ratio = 1.05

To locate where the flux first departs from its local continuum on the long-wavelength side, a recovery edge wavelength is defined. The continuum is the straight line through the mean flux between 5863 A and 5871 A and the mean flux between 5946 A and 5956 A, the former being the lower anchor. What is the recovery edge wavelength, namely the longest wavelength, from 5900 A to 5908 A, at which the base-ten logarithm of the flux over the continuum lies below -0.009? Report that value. 5907.08 A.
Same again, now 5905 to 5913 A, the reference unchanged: 5911.16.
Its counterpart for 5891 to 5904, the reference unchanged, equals 5903.00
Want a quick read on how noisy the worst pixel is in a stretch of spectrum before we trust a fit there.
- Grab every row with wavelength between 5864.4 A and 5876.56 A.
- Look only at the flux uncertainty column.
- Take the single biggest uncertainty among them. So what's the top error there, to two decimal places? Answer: 0.22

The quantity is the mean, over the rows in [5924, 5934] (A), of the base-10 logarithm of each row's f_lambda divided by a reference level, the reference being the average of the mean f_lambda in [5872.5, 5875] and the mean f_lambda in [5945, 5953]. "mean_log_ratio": -0.010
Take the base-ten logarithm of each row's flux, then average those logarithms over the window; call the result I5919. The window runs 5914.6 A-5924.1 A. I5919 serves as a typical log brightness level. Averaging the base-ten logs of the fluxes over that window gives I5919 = 0.479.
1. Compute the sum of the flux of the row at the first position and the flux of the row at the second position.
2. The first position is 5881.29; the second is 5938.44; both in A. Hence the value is 6.0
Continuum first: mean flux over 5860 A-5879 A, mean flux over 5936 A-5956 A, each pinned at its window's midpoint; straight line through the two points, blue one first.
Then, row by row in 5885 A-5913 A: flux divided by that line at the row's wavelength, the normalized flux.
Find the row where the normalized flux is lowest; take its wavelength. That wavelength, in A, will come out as 5894.85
